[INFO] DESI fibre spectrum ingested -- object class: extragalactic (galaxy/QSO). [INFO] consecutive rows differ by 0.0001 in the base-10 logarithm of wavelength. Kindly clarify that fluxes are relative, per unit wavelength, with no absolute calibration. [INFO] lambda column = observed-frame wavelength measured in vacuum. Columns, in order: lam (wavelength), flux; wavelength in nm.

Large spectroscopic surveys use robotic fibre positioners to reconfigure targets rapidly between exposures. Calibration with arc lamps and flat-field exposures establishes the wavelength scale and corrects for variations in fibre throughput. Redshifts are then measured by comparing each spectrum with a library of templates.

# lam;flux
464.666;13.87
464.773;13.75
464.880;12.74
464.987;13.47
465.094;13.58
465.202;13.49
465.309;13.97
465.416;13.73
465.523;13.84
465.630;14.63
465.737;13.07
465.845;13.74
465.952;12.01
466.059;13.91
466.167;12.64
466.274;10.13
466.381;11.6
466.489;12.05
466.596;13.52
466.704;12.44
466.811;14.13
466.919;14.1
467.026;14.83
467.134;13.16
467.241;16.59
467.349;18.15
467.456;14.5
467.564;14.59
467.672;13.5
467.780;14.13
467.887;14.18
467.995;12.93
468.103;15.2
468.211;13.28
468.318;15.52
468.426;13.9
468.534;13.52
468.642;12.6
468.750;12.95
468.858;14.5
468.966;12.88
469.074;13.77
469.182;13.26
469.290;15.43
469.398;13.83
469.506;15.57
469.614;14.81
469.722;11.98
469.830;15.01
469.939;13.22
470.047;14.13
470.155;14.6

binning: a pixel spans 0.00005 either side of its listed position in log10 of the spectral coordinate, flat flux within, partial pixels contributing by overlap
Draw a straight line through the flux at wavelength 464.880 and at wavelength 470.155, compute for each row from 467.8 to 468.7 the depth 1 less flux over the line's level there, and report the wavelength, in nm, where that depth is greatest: 468.642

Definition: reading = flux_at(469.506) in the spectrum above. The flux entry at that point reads 15.57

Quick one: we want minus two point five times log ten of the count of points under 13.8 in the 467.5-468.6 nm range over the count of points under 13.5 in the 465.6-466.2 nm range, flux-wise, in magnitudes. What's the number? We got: -0.31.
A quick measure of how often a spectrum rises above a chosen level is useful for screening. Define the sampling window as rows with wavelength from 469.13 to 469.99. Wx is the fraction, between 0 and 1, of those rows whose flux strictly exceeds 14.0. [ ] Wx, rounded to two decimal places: 0.50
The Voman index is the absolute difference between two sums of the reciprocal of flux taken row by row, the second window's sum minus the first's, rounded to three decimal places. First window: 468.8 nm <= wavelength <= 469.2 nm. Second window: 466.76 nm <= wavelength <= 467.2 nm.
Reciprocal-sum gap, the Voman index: 0.010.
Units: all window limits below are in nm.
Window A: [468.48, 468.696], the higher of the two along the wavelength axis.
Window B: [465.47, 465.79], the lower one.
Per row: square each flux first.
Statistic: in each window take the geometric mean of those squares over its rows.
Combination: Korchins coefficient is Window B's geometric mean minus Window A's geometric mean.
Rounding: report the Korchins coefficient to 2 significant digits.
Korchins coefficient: 21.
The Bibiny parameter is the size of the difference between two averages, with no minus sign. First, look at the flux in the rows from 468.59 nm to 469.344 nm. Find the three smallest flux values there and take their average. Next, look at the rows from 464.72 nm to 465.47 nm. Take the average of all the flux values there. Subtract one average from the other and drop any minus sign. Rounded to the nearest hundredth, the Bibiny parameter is 0.72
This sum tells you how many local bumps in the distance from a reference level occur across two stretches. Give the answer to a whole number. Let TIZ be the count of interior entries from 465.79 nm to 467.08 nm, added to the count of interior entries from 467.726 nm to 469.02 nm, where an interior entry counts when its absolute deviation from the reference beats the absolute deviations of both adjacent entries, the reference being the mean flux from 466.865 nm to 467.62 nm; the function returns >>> 7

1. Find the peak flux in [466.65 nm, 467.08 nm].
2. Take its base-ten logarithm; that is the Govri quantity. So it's 1.17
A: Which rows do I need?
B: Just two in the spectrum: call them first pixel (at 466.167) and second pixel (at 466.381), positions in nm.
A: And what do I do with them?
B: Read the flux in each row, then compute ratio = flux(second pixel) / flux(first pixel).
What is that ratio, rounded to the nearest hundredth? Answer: 0.92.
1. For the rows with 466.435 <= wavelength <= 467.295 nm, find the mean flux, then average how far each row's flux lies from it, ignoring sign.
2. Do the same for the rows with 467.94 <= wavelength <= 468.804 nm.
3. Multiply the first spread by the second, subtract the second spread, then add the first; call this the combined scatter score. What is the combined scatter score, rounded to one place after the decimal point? 1.1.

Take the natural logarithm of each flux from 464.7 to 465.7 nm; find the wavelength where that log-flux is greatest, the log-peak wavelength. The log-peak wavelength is 465.630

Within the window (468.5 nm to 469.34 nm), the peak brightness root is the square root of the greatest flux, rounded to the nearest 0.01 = 3.93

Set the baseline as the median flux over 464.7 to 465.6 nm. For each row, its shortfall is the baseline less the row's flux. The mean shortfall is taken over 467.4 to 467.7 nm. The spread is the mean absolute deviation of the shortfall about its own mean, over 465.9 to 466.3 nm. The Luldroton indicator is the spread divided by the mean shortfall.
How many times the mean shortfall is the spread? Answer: -2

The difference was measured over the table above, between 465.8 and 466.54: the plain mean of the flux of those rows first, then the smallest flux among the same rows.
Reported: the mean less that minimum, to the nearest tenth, 2.2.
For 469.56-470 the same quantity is 1.8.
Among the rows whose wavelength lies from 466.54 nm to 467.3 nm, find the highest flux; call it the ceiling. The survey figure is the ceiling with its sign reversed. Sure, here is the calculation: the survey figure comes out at -16.6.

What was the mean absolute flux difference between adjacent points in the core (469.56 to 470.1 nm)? 2.14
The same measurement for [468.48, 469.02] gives 1.11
